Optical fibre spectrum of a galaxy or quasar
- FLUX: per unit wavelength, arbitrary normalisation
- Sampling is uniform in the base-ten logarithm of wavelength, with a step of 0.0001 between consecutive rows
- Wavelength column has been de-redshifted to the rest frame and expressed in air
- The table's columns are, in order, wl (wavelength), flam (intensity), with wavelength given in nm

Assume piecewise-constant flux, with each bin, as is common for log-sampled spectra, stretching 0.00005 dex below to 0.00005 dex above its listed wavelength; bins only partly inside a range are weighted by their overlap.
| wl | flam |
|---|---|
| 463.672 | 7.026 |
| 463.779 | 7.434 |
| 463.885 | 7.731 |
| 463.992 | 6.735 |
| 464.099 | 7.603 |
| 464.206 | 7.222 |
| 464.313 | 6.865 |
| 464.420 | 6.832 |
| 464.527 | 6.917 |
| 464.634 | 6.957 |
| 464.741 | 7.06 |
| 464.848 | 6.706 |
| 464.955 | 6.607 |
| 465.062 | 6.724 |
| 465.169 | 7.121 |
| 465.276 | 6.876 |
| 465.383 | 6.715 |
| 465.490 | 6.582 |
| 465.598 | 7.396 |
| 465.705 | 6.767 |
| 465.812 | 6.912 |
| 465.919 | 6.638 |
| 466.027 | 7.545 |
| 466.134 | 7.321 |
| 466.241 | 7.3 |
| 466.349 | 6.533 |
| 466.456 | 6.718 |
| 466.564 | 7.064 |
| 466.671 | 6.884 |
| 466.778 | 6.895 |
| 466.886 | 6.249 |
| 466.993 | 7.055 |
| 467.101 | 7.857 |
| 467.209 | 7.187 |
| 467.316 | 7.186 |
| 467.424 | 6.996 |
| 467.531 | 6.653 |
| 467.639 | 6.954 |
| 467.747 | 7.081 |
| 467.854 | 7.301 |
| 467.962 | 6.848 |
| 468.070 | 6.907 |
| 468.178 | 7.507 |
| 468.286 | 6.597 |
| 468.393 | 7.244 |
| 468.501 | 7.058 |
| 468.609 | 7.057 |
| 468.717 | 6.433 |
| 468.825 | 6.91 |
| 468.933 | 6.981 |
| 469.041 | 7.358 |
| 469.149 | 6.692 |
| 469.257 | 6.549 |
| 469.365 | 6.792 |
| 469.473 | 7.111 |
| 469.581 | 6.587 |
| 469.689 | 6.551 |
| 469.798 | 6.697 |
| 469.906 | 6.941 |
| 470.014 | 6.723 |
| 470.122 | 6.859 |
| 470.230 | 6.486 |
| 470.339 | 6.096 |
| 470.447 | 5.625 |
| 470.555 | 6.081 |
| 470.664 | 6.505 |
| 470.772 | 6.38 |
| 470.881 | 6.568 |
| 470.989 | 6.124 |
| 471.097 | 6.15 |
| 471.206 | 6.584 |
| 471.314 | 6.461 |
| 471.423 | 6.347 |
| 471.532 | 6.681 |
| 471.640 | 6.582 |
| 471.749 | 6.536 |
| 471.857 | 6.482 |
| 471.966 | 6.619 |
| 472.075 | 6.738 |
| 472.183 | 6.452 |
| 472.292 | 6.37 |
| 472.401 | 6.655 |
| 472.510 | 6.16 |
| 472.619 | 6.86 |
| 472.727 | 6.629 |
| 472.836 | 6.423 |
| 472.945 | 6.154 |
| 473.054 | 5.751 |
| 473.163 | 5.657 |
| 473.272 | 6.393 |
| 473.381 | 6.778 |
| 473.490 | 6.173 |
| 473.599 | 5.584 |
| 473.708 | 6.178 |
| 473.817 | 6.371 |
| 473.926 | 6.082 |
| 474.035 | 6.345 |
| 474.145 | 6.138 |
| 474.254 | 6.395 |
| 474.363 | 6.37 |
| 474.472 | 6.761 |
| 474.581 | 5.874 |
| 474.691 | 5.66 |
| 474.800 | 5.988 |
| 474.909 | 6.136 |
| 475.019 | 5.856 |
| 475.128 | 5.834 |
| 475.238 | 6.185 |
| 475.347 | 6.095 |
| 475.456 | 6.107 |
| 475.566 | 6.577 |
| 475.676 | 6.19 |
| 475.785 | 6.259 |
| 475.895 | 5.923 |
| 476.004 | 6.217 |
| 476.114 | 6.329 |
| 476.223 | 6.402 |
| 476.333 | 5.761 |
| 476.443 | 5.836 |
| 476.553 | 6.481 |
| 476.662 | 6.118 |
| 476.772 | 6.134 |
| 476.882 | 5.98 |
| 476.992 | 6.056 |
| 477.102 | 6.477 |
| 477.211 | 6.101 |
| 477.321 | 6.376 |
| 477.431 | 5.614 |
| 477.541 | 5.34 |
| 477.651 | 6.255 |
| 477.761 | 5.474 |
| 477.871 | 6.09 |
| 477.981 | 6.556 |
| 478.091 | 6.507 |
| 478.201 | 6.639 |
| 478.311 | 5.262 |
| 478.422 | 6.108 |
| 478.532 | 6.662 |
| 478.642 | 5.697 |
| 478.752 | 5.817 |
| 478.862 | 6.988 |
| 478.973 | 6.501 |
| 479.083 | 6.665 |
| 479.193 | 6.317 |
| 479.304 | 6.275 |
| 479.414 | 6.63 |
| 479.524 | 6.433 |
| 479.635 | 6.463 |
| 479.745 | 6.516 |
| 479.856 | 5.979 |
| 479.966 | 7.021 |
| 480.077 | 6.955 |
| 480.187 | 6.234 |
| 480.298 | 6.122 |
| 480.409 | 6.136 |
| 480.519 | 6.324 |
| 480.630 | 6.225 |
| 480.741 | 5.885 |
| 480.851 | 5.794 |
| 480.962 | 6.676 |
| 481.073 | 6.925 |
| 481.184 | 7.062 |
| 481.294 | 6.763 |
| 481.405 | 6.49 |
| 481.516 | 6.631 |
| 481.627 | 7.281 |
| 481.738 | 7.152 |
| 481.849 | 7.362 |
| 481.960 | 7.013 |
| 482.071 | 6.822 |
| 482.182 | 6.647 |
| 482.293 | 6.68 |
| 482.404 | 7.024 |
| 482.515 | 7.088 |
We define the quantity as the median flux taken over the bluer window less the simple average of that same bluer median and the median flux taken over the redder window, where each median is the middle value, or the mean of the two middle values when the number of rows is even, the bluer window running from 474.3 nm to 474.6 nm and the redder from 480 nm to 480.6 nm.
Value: 0.07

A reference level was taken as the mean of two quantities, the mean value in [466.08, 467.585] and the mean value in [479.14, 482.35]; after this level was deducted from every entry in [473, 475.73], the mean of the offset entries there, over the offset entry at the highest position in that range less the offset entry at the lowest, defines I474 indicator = -1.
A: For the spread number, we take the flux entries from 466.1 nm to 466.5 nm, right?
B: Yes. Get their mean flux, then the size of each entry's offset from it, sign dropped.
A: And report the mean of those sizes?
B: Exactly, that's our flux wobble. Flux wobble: 0.34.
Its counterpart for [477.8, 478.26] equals 0.18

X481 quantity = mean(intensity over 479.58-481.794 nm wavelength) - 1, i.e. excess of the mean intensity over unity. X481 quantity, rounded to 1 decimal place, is 5.5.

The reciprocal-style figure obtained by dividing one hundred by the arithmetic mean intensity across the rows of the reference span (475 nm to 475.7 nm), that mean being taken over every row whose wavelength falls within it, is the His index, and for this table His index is 16.3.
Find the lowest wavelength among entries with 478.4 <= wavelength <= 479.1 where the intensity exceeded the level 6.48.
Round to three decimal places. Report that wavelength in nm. 478.532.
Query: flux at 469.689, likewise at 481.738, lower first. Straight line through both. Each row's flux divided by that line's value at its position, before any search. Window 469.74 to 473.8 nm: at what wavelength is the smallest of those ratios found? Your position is 473.599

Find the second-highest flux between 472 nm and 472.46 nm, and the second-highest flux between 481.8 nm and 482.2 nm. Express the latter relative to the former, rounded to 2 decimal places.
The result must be 1.05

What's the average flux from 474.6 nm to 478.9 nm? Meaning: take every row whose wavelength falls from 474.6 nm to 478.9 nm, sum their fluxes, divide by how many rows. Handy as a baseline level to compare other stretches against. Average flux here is 6.10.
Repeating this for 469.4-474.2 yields 6.40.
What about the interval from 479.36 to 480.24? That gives 6.53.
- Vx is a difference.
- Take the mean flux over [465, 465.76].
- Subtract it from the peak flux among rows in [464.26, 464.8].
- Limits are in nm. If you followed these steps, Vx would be 0.18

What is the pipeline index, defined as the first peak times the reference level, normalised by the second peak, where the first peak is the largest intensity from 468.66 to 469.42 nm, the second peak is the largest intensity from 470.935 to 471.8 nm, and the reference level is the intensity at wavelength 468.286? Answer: 7.3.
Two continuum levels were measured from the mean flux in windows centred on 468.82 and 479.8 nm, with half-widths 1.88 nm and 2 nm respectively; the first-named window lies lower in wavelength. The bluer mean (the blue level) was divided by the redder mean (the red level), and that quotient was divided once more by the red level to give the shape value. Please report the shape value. 0.165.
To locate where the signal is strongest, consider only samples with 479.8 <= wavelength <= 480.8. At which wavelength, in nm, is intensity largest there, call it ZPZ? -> 479.966 nm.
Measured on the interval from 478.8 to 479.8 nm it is 478.862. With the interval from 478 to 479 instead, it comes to 478.862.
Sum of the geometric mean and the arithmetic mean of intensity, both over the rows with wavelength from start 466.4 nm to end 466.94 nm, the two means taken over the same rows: 13.5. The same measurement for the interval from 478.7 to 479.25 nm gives 12.9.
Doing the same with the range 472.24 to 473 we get 12.9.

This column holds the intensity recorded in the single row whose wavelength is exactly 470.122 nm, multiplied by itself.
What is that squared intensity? 47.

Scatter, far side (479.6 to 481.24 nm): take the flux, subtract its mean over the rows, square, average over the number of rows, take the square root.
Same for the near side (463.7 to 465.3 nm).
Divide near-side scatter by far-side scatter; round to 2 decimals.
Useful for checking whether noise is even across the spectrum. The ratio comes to 0.80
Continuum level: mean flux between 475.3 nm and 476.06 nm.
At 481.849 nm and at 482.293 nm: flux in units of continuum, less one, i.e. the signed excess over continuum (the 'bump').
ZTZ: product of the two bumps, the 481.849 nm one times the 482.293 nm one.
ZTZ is 0.015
